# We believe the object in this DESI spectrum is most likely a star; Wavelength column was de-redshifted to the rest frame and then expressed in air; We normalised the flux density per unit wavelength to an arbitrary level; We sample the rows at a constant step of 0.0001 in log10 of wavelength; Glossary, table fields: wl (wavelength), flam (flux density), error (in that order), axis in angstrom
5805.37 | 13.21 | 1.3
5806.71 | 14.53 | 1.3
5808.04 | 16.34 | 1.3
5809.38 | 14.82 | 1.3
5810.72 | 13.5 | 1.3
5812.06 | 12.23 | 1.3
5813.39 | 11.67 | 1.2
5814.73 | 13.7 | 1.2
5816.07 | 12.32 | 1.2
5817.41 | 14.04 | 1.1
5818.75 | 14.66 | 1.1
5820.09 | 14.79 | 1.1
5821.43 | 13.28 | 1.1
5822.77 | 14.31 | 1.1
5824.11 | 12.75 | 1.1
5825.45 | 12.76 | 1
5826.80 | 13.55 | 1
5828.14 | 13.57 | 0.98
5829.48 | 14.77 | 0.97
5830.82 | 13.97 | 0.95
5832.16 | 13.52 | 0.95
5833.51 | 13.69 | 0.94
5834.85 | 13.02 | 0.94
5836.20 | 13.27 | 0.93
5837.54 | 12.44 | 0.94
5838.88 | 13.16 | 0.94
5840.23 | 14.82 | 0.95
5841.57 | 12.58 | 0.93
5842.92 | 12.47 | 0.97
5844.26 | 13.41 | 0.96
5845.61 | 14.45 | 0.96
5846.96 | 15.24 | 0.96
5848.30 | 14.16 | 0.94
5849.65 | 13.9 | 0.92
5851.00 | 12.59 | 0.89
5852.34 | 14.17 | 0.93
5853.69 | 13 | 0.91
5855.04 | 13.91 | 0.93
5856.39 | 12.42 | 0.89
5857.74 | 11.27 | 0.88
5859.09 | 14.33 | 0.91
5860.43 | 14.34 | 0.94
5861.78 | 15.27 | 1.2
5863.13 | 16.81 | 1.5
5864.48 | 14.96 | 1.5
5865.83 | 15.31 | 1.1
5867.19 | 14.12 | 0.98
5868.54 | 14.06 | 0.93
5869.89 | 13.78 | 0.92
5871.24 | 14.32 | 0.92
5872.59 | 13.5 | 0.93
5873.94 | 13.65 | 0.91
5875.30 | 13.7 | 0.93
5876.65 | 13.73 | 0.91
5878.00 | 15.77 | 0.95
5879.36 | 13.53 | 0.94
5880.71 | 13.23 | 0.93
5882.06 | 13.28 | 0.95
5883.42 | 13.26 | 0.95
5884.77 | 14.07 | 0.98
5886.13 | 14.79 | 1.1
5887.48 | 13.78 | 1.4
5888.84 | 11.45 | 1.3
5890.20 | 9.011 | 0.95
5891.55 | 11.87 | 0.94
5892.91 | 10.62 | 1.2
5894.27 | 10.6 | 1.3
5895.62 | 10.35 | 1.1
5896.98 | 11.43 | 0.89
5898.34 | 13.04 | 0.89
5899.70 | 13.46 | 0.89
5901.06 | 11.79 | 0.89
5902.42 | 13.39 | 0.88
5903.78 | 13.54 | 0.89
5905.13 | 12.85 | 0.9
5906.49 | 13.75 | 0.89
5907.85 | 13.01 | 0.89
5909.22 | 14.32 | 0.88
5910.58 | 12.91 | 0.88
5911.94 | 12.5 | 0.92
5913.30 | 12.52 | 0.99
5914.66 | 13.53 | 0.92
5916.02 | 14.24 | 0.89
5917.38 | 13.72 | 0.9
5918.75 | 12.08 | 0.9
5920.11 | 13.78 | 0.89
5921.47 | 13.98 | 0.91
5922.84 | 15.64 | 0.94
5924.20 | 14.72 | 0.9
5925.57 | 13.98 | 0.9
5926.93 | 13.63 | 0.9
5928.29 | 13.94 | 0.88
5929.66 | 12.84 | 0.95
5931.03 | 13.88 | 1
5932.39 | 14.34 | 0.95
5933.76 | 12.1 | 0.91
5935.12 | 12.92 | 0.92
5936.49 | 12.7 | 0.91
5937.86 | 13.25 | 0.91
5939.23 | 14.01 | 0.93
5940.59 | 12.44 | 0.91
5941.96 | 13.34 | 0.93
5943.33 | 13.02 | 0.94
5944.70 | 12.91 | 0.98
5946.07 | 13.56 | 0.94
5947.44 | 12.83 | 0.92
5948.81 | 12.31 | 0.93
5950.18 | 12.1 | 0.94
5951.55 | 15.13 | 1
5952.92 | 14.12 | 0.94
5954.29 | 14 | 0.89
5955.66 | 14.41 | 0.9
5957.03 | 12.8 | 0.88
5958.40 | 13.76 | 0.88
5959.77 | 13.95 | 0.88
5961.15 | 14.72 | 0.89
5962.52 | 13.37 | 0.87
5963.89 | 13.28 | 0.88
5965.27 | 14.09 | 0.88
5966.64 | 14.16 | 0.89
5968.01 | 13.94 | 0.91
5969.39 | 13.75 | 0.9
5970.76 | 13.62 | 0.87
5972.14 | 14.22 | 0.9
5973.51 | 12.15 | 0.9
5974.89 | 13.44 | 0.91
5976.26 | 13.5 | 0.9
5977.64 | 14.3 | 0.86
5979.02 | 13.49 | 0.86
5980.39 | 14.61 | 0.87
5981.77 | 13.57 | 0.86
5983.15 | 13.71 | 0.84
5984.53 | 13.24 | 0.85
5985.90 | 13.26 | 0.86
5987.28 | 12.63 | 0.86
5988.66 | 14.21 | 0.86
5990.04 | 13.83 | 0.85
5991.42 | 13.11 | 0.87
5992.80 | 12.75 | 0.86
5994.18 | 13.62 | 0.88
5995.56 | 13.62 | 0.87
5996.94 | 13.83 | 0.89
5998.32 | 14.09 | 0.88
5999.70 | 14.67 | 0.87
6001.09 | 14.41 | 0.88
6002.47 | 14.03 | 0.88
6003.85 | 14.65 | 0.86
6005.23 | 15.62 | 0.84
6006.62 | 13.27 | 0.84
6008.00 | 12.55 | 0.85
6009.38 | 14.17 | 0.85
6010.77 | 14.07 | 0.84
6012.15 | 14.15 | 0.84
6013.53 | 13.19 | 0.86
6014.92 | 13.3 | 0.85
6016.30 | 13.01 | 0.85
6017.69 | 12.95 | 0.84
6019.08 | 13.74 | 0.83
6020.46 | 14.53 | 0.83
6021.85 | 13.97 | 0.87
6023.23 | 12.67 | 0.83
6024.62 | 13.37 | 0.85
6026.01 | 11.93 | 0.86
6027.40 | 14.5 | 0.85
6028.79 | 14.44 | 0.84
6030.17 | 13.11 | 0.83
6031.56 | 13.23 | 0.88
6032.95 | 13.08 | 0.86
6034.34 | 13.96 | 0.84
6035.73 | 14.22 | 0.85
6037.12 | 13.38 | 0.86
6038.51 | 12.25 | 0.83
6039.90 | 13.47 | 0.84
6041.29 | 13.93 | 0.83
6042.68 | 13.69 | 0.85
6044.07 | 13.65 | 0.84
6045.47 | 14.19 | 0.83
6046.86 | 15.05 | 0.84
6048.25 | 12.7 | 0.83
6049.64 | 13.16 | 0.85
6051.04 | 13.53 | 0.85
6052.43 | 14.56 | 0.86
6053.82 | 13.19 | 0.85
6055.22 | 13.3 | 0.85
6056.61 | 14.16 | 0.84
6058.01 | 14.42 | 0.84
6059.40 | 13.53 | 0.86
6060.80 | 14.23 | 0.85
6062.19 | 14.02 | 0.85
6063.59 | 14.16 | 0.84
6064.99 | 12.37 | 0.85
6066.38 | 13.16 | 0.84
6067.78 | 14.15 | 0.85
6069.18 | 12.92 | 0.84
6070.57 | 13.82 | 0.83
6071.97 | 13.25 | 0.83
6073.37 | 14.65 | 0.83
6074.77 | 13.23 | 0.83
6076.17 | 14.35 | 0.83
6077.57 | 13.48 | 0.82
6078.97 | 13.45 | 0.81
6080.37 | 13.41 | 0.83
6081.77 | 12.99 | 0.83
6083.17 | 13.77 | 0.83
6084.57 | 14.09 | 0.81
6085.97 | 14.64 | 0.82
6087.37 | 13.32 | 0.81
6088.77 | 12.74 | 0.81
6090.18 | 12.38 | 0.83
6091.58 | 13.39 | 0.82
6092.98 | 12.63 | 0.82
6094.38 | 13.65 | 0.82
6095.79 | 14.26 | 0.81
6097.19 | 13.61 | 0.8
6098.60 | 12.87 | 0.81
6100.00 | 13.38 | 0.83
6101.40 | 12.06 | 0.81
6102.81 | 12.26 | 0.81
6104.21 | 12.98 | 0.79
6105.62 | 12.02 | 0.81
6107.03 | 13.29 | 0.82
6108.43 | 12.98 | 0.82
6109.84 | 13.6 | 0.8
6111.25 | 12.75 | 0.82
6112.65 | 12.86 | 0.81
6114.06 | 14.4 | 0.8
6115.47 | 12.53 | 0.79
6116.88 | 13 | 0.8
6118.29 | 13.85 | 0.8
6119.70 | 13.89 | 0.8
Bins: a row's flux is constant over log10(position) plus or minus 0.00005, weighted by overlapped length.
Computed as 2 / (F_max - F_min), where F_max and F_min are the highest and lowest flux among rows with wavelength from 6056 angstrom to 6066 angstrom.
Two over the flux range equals 1.0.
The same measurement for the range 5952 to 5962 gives 1.0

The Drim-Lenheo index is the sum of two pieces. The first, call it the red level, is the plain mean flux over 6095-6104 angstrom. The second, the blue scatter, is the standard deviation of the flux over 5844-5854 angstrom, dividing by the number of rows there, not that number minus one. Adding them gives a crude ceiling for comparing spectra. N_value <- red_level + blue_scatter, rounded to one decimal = 13.9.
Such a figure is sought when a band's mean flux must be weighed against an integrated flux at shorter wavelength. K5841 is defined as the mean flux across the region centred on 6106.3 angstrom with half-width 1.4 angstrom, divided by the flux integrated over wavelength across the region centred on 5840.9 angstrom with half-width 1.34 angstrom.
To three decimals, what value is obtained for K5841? 0.343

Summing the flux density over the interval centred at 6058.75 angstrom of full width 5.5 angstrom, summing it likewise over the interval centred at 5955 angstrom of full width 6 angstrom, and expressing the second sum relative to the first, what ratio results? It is 0.98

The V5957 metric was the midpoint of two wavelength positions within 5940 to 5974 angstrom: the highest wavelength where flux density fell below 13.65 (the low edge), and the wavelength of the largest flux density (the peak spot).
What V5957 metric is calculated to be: 5962.5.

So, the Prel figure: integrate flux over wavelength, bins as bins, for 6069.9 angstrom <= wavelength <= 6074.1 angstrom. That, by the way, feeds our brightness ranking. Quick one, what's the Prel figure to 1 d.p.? 58.3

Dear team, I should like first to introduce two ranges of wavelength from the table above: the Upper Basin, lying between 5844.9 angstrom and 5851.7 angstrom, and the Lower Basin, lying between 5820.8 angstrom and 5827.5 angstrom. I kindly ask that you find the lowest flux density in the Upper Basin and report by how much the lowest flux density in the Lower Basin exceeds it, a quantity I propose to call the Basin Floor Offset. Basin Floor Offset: 0.2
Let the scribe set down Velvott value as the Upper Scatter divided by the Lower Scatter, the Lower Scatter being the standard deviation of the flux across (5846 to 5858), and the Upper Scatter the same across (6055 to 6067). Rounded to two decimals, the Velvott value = 0.56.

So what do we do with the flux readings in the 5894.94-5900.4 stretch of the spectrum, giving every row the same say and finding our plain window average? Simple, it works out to 12.07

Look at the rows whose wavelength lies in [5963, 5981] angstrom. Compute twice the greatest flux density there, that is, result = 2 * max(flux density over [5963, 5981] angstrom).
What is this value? 29.2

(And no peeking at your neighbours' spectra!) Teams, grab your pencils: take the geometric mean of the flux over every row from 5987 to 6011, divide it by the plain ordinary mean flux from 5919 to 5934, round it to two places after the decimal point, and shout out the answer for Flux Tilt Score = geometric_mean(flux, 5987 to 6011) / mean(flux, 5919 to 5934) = 0.99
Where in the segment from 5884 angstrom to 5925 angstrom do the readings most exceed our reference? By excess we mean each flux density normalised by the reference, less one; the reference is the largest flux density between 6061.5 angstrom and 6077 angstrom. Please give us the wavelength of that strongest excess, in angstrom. 5922.84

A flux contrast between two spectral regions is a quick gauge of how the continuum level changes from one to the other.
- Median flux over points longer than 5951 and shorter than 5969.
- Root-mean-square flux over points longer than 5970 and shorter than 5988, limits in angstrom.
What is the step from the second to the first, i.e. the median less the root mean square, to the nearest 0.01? 0.47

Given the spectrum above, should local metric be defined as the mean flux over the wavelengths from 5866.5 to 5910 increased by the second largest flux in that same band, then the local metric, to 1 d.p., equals 27.8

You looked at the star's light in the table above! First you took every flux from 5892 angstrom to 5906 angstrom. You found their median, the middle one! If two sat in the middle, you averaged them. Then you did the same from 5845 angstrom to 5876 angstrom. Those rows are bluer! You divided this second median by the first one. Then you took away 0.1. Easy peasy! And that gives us 1.05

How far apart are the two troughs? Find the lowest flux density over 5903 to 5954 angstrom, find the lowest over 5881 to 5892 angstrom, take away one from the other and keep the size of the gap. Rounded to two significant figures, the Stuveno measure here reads 3.1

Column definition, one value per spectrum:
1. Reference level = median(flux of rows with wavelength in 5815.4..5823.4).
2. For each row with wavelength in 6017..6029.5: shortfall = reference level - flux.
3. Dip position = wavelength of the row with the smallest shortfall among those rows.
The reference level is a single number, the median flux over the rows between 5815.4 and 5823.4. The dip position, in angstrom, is 6020.46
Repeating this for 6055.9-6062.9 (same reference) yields 6058.01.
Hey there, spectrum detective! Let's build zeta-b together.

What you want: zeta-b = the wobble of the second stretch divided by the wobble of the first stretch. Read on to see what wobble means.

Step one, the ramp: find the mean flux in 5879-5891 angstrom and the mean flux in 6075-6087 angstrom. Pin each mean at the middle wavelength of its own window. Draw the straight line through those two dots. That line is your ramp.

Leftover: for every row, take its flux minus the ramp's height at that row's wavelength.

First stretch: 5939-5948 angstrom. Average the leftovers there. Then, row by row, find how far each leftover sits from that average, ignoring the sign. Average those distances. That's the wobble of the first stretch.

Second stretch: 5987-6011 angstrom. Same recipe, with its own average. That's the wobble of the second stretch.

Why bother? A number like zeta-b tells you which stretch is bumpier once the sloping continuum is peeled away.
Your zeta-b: 1.42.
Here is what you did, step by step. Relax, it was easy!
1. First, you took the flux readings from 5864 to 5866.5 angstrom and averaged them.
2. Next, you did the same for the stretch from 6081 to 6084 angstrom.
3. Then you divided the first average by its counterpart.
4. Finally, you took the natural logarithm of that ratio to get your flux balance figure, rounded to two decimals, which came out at 0.12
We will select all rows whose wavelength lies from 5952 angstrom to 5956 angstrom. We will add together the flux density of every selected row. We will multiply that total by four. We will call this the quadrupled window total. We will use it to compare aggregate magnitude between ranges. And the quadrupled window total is 170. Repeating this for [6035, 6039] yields 159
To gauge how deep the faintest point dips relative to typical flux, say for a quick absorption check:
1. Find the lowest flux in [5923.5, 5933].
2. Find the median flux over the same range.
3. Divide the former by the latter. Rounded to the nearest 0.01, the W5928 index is 0.92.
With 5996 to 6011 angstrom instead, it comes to 0.89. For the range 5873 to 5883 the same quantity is 0.97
